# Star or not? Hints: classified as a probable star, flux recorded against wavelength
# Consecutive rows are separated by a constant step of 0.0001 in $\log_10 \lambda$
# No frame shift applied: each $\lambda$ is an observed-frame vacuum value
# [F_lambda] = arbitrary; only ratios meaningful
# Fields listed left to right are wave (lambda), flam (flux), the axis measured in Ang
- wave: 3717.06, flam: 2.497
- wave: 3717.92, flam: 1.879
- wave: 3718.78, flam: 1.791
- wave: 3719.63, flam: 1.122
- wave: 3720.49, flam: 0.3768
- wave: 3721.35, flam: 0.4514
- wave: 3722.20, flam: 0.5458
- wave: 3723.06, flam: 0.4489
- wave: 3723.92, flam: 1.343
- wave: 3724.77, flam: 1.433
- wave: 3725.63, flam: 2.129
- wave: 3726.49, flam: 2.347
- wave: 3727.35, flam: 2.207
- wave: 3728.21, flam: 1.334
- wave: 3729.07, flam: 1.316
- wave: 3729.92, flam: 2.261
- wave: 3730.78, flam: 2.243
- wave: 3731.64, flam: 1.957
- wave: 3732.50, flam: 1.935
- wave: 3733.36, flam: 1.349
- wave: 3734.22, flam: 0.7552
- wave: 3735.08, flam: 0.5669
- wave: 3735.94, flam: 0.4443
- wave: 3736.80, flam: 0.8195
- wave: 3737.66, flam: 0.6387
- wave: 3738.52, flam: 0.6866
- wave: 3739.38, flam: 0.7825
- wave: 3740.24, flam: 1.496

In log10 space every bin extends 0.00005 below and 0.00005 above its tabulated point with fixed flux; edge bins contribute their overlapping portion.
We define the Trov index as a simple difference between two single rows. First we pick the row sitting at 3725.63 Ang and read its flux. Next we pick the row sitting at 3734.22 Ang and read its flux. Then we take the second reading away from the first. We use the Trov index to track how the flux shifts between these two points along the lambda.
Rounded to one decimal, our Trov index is 1.4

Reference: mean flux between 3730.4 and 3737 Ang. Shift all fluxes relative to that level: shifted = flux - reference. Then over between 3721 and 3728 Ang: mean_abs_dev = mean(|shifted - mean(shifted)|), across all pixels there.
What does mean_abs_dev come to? 0.7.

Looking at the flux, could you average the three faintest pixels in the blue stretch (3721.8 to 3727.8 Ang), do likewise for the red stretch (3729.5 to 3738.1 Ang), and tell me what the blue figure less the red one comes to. 0.2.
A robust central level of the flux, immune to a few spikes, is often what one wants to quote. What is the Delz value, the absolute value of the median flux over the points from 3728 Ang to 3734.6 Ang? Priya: 1.6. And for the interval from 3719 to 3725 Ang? 0.5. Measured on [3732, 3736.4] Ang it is 0.8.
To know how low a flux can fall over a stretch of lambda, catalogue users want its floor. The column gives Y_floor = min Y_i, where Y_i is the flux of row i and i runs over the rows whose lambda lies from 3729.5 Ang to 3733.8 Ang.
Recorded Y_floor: 1.349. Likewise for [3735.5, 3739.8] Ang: 0.4443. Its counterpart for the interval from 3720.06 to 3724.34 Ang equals 0.3768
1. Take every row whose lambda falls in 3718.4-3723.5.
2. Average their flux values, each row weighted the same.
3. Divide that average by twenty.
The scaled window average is 0.039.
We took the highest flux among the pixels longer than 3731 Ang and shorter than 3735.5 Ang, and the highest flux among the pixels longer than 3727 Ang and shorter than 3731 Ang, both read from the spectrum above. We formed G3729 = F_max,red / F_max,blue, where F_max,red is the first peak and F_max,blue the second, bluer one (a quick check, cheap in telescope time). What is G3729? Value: 0.9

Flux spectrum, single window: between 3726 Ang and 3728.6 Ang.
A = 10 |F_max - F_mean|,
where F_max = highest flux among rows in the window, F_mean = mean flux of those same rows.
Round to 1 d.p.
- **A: 3.8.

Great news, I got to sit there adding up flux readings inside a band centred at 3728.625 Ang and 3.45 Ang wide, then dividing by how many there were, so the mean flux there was 1.8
